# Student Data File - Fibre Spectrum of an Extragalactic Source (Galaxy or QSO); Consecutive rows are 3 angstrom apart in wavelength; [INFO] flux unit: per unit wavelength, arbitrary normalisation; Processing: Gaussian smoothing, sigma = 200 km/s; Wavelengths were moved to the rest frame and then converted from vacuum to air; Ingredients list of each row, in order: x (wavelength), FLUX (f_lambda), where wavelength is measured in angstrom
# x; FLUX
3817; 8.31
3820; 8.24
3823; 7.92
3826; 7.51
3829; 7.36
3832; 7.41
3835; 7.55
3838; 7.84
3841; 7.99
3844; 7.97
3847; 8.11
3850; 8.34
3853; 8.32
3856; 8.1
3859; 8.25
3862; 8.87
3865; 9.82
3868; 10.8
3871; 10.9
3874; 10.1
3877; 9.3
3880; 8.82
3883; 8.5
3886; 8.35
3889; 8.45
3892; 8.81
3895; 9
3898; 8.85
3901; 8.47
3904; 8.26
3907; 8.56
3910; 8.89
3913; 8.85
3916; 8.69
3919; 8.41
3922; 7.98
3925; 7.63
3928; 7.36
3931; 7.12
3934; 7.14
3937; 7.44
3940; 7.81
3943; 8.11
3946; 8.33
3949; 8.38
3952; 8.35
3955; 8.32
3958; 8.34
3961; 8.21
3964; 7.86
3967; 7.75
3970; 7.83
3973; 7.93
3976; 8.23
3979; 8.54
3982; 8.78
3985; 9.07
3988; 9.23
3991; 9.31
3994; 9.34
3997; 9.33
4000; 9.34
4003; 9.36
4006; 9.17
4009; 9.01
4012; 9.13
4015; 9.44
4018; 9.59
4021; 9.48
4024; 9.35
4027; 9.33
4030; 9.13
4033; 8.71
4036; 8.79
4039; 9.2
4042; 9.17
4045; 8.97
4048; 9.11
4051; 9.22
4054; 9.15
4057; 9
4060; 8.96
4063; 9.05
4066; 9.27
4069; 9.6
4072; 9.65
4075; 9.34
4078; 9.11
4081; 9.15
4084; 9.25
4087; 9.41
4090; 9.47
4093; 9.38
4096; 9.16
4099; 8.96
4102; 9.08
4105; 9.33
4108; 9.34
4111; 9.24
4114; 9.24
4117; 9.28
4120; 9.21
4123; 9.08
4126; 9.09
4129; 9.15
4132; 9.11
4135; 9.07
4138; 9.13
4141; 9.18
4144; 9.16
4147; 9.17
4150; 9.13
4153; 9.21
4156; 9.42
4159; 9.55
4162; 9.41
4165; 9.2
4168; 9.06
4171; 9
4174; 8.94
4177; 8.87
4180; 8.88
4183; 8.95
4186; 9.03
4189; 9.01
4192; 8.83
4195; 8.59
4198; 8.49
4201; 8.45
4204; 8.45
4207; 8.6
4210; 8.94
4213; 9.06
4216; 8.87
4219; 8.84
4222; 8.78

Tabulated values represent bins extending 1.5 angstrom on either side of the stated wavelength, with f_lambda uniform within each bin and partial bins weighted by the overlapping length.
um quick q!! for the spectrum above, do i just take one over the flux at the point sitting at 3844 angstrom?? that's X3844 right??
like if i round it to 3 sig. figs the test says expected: 0.125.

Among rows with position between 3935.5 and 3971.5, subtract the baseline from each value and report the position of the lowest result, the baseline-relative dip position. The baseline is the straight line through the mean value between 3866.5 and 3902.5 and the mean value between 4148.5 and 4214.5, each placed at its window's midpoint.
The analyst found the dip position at 3937 angstrom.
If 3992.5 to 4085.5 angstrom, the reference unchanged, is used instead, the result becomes 4033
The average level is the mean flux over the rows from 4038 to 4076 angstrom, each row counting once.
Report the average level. 9.21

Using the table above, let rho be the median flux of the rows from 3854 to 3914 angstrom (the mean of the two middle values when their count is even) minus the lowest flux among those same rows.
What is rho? 0.7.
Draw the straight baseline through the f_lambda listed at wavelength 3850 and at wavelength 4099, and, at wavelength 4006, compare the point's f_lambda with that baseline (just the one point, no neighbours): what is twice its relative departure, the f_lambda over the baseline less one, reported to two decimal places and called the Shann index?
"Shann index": 0.10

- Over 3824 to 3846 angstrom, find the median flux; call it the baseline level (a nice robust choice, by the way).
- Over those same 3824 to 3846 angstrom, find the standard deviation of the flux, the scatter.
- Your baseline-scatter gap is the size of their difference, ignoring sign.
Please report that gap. 7.3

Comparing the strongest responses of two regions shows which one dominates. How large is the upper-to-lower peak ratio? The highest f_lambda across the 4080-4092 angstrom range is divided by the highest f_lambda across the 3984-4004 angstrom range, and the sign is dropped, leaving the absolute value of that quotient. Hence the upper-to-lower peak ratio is 1.01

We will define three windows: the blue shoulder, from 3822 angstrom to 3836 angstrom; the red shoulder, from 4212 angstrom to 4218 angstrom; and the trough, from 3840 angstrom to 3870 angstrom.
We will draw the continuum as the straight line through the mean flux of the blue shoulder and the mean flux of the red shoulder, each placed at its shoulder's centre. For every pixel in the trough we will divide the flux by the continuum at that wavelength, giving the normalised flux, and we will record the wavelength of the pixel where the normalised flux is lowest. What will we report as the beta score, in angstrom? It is 3844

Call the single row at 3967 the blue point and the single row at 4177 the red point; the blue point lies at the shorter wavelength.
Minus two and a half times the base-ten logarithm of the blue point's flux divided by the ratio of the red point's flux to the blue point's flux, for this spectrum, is -2.1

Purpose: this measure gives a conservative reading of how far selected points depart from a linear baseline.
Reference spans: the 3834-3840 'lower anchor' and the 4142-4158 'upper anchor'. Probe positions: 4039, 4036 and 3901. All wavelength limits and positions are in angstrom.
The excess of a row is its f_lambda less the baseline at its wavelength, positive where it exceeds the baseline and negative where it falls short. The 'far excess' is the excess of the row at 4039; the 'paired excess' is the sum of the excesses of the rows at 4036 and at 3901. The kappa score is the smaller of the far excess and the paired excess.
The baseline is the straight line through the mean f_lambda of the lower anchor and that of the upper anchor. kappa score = 0.5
